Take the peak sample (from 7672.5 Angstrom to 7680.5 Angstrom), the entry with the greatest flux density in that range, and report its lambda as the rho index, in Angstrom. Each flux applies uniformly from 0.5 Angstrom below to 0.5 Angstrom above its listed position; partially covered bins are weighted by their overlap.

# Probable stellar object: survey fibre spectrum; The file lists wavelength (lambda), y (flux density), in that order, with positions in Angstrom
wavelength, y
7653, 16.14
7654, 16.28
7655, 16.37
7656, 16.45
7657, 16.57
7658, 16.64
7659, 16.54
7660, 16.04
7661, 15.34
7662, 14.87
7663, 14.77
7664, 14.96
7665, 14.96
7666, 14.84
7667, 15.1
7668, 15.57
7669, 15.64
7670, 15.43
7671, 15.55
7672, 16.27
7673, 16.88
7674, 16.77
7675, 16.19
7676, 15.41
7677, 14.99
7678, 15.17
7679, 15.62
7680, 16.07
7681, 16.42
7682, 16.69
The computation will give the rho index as 7673 Angstrom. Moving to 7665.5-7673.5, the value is 7673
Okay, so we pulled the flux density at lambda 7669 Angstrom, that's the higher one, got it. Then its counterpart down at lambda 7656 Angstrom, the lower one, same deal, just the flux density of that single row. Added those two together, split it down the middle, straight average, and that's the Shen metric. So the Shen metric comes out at 16.0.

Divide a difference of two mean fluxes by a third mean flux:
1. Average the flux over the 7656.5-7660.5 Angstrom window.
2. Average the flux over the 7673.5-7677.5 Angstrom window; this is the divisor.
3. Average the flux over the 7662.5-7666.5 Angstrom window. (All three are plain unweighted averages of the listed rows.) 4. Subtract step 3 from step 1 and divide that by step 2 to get 0.10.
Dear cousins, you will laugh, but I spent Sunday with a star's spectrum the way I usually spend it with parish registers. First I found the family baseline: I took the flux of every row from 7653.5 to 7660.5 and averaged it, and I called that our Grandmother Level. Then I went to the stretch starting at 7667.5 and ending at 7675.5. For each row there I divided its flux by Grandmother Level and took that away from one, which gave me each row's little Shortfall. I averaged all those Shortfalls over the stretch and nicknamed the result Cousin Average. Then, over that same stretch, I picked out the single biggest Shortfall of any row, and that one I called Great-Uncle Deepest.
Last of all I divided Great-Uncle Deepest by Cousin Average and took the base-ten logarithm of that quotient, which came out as 0.4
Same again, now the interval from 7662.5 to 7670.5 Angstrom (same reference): 0.1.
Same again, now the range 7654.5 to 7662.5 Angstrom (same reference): 0.7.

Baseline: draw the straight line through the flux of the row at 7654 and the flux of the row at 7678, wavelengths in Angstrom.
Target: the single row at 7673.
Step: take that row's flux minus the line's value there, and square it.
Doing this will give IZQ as 2.2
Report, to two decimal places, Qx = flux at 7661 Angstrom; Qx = 15.34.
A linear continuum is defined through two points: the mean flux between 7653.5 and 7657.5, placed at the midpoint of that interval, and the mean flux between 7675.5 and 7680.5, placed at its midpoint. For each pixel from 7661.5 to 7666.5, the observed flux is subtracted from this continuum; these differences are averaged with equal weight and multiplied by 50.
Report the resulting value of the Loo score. 59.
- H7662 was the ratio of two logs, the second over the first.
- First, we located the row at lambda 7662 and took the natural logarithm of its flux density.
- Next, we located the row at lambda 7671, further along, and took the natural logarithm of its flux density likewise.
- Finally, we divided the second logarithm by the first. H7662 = 1.02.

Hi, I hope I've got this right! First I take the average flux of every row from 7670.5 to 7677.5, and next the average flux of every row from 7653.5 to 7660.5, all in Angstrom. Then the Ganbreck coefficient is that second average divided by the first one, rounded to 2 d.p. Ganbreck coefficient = 1.03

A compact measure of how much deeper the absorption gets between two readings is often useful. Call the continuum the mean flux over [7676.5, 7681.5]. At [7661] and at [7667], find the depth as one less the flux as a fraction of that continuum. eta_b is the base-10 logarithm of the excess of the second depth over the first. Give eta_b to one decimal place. -1.8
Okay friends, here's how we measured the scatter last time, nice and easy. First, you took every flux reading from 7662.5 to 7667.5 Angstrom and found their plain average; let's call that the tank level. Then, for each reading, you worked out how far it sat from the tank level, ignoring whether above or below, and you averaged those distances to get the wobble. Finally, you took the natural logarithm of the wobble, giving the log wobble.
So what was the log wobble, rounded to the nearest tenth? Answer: -2.3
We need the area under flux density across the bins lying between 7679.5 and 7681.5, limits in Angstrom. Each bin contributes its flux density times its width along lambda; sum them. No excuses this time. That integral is 32.5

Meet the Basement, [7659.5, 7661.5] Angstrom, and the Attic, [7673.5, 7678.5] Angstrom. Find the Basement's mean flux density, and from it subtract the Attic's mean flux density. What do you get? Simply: 0.0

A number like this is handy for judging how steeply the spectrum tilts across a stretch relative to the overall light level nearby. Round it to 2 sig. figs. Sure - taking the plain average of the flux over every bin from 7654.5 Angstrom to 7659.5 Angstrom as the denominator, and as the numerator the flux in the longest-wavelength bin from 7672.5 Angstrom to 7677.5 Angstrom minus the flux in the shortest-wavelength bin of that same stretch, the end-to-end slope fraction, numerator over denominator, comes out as -0.11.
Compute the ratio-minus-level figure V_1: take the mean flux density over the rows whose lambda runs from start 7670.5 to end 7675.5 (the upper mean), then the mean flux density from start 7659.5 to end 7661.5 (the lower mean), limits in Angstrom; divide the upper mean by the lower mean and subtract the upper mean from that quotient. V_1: -15.3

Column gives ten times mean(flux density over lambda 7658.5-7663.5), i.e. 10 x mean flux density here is 155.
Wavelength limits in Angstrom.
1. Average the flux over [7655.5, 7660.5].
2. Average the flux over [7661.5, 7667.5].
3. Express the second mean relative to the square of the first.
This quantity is 0.0551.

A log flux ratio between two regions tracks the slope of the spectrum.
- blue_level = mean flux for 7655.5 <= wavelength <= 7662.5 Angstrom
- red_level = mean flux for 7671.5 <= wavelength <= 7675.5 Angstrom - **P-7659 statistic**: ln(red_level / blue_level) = 0.03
